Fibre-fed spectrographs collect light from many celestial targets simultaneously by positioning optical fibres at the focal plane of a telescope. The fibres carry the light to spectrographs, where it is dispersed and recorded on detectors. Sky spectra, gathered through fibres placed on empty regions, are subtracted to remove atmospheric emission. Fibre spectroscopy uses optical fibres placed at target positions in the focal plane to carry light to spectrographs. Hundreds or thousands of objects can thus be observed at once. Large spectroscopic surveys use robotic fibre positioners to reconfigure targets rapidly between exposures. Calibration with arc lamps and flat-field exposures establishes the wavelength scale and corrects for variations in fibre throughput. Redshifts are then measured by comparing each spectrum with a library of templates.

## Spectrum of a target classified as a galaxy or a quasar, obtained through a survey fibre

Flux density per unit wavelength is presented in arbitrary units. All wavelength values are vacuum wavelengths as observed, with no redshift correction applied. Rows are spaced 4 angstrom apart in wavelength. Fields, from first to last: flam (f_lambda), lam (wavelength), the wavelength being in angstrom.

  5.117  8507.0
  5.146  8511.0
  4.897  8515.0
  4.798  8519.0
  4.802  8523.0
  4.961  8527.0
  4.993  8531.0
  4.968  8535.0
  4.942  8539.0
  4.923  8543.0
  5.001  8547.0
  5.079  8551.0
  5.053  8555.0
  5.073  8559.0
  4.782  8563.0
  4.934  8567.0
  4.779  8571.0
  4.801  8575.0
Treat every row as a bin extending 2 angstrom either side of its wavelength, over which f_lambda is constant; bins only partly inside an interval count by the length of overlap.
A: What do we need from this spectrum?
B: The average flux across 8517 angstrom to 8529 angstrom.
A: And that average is 4.85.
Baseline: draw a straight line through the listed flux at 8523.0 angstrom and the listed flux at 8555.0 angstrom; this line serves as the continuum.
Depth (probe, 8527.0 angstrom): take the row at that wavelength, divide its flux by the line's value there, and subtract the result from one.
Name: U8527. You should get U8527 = -0.026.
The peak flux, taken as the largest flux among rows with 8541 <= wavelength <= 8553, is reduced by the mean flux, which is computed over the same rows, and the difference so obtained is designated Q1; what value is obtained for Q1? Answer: 0.08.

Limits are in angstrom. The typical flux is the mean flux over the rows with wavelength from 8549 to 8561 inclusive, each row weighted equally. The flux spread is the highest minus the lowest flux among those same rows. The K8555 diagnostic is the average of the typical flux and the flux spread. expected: 2.55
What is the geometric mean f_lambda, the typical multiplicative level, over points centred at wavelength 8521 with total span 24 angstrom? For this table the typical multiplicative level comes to 4.93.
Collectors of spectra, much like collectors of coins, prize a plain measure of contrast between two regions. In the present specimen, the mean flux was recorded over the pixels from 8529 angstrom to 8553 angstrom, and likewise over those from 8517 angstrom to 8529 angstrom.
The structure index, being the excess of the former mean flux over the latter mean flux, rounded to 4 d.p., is 0.1307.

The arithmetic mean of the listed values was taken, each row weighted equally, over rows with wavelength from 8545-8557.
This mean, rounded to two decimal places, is 5.04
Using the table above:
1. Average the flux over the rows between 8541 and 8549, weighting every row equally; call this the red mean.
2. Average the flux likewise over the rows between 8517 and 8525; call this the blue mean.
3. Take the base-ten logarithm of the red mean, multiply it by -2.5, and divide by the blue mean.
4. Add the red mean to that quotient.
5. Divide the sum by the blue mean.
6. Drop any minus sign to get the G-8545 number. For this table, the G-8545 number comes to 0.958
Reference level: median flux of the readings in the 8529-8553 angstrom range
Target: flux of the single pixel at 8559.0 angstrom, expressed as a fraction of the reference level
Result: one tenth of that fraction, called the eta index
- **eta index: 0.102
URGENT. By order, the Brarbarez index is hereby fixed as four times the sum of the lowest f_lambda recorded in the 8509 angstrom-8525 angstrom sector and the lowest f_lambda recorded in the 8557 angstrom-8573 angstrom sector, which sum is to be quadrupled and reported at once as 38.3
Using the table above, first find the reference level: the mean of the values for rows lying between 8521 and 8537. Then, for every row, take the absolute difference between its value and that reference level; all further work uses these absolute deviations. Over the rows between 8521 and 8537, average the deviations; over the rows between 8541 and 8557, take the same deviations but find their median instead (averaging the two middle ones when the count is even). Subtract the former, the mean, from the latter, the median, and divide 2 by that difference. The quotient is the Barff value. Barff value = 63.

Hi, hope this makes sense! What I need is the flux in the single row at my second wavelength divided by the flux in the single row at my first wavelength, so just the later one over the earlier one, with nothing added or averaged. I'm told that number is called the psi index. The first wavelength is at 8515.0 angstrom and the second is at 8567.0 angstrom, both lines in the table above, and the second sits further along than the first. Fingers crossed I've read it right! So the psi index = 1.01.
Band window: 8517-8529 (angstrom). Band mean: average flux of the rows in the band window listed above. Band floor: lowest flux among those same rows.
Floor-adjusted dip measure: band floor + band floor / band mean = 5.79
